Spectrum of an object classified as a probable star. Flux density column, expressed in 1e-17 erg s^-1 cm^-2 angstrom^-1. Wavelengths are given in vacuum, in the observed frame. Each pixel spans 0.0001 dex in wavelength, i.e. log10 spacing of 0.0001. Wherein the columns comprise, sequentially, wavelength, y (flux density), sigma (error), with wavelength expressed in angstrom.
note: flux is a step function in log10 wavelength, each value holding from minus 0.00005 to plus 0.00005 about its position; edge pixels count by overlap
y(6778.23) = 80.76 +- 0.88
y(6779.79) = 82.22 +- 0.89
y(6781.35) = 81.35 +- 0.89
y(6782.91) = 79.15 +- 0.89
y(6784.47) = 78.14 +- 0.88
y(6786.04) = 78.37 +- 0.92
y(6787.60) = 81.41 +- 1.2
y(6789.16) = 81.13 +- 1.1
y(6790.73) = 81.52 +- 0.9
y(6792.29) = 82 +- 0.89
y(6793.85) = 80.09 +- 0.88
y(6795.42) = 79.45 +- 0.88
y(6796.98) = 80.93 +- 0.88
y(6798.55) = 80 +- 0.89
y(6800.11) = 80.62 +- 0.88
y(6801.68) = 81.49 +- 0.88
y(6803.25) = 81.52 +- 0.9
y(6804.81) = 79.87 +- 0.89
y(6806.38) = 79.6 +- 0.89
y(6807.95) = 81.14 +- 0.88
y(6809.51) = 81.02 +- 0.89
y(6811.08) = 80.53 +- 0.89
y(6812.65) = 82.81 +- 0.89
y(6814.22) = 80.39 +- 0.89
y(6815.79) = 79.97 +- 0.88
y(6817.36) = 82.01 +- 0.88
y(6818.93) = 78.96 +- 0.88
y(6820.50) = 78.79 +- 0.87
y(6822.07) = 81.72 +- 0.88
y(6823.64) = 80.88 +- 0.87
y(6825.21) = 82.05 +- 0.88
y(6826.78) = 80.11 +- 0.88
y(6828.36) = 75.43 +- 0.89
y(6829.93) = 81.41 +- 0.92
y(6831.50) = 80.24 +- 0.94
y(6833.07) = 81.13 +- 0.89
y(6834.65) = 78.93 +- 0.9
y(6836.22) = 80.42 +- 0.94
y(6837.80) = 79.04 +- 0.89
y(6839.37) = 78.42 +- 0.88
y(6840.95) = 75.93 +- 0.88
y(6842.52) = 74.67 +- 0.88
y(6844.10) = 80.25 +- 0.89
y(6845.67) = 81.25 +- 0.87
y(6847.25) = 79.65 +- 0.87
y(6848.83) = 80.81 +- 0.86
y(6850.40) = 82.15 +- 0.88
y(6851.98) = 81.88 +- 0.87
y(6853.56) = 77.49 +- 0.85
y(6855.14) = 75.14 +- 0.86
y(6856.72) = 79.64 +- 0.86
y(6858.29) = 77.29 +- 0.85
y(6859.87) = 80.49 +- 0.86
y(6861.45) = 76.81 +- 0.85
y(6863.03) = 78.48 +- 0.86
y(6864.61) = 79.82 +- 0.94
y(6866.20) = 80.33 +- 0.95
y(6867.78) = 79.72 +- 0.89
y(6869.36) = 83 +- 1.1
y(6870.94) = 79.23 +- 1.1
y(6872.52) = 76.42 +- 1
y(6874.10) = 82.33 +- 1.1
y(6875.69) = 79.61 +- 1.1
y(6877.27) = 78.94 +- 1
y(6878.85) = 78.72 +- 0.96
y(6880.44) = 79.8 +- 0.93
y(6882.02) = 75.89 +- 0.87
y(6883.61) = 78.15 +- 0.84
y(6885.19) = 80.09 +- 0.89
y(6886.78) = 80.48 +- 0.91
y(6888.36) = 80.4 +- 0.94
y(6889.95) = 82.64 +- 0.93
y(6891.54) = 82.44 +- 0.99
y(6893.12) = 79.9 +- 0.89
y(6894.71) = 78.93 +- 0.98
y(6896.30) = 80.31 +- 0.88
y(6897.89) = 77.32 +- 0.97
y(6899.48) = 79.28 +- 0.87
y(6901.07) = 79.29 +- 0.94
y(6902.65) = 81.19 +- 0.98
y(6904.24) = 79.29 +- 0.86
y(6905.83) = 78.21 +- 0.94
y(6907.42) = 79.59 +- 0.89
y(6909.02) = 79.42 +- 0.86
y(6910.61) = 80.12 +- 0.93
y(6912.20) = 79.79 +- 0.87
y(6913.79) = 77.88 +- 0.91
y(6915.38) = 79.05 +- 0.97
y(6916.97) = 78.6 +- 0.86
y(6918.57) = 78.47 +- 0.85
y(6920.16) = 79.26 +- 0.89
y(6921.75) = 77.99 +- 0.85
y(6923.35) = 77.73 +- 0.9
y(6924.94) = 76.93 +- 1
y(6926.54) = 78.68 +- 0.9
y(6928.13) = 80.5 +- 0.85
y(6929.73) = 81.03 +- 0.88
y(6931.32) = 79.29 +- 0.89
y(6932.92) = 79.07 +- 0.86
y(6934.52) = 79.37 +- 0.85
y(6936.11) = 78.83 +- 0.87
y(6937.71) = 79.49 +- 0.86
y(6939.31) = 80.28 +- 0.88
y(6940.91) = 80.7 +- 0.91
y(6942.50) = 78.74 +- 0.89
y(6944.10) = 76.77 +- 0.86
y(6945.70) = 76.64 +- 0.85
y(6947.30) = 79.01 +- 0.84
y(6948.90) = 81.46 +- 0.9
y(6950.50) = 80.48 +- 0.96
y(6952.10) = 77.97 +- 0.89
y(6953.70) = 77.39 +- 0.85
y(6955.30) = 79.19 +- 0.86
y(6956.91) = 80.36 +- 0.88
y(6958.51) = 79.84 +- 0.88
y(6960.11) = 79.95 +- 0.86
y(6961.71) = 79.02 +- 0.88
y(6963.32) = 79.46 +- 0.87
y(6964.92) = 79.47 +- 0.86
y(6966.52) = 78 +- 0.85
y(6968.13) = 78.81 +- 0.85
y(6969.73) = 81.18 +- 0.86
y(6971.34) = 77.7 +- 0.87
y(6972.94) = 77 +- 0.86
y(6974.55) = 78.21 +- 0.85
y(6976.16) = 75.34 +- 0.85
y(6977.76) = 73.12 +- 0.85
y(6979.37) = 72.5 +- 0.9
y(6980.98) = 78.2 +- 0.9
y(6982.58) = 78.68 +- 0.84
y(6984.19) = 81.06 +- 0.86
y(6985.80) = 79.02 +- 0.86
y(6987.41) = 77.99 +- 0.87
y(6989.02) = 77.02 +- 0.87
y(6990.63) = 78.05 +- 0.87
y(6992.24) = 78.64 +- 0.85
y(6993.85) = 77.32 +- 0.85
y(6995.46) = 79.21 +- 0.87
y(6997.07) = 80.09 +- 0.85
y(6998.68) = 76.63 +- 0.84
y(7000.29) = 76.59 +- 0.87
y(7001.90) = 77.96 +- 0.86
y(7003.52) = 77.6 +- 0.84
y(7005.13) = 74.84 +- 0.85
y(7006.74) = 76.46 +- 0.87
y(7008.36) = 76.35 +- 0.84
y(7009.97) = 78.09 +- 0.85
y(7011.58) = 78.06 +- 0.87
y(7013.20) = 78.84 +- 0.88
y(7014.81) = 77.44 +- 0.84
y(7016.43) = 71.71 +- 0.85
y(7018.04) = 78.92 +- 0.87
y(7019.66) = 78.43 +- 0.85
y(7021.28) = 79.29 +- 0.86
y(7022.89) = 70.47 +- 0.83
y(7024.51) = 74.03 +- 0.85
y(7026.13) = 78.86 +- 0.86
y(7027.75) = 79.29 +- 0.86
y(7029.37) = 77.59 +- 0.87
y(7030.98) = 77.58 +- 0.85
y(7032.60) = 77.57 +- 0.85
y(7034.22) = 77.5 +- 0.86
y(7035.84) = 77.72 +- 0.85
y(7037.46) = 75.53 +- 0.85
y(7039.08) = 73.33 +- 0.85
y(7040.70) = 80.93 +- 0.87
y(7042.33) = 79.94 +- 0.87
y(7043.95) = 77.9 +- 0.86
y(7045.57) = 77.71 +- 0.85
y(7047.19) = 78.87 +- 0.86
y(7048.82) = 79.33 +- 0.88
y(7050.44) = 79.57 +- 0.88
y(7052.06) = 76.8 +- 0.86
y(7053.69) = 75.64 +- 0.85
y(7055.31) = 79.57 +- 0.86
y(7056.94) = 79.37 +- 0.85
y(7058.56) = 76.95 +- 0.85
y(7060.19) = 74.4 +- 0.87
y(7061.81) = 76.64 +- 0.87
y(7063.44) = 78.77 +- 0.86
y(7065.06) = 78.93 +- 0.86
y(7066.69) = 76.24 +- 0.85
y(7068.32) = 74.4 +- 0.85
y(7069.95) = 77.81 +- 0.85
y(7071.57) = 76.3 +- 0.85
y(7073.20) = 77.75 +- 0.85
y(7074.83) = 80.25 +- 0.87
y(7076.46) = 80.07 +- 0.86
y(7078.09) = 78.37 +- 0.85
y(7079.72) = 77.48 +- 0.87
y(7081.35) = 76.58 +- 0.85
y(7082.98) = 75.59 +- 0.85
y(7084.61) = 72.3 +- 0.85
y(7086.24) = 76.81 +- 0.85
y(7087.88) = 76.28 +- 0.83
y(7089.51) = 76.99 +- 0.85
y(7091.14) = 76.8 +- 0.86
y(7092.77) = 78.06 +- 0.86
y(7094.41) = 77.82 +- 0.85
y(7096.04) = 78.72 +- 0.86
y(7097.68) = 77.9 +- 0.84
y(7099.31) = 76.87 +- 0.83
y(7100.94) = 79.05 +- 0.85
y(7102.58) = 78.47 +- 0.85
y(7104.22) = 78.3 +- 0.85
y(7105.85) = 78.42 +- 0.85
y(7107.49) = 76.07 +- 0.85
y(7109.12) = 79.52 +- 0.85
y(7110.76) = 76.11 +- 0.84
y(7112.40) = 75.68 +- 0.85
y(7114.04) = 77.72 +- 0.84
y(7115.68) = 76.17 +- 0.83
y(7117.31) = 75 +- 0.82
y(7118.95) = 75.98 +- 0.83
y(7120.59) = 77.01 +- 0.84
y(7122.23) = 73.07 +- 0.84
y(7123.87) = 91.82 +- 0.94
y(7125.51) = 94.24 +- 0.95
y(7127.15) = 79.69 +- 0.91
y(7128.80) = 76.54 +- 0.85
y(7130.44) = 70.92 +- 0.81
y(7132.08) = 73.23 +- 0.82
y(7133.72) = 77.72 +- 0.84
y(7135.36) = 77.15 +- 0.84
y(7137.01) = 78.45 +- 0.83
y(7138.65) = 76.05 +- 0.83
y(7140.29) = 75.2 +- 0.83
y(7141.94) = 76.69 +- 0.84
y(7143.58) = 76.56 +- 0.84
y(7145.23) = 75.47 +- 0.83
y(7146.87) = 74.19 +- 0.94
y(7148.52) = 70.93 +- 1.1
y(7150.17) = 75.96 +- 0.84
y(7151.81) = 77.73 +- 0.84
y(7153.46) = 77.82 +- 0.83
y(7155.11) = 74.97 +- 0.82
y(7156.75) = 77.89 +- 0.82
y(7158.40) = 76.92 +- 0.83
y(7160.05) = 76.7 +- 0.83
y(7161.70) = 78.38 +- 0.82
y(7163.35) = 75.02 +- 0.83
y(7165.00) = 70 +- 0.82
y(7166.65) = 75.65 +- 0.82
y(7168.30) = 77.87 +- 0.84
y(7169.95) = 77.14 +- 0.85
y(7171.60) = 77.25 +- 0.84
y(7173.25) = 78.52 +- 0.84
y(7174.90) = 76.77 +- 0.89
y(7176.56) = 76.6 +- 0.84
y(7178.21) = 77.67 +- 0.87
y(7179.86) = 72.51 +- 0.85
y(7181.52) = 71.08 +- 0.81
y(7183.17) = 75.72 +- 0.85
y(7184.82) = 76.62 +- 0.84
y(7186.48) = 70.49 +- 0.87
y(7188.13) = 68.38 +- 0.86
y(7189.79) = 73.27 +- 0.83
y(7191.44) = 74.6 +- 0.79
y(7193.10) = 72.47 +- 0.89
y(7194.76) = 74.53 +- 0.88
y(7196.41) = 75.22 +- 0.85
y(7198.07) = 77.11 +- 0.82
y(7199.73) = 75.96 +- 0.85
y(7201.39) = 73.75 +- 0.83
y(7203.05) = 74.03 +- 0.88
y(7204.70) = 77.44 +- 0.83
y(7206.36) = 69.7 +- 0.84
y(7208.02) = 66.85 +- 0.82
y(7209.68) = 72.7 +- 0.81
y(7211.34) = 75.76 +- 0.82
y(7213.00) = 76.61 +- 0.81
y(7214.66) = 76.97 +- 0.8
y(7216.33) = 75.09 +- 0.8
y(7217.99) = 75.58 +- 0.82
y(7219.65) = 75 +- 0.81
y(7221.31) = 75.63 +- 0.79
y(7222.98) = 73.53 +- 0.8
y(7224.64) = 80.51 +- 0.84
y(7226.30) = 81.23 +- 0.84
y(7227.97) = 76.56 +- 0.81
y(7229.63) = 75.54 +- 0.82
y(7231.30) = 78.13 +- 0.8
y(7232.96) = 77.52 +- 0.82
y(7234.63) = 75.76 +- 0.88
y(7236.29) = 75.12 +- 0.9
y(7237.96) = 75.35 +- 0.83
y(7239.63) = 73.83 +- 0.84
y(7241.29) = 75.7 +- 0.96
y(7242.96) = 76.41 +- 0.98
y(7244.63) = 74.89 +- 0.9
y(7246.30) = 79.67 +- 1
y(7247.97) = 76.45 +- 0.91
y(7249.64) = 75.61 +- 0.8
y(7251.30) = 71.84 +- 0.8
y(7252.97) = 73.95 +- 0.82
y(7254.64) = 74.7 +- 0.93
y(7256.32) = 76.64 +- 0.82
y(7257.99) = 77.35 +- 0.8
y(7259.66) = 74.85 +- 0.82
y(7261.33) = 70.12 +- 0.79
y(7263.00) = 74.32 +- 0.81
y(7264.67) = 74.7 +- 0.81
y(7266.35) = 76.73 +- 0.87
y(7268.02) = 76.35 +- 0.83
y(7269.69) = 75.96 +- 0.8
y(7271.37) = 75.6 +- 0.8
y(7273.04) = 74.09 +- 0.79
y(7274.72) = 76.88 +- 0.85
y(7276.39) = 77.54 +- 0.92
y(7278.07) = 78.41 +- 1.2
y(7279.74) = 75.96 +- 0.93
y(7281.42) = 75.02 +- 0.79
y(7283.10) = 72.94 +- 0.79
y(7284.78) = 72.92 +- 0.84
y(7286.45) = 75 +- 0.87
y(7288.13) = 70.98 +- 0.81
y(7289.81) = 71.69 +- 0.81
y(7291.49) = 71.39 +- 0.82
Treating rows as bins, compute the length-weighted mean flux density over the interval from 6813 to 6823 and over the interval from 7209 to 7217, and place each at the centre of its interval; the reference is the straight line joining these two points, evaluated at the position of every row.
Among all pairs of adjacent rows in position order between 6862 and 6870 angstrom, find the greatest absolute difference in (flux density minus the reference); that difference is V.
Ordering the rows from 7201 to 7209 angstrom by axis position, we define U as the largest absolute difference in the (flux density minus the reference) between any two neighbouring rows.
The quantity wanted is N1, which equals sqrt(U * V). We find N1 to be 5.0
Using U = 8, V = 3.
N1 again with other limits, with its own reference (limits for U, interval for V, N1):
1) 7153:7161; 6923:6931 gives 2.3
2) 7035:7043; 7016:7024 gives 8.2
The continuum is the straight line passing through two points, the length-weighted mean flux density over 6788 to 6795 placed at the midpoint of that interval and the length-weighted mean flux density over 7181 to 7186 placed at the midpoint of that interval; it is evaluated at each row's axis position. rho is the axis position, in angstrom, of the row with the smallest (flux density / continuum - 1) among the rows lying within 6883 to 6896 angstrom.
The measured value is 6883.61 angstrom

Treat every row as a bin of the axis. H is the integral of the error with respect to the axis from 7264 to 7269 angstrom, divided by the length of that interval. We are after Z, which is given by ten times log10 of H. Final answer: -0.775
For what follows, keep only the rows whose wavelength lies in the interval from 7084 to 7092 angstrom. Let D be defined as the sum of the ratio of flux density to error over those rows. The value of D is 447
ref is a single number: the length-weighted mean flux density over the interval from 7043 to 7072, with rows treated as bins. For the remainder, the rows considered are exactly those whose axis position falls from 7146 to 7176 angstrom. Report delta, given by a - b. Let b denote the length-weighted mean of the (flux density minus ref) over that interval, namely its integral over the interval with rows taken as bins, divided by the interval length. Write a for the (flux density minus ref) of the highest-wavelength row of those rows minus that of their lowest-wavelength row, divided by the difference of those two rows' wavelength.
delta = 1.6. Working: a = 0.1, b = -1.5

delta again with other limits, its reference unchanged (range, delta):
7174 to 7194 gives 3.5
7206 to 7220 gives 4.1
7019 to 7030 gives 0.7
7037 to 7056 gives -0.2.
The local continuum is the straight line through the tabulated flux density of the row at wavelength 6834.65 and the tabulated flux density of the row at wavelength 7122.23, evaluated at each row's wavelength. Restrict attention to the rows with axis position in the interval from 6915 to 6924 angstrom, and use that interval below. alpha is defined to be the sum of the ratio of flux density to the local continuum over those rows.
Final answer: 6.1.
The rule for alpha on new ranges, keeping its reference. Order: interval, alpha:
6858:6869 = 7.1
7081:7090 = 6.2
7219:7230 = 7.6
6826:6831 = 3.0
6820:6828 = 5.1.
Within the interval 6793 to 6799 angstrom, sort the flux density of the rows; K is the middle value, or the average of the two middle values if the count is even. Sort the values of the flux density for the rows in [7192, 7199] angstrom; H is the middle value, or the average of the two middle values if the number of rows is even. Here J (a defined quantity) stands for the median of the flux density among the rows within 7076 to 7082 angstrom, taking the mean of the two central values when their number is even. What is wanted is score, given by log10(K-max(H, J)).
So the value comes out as 0.3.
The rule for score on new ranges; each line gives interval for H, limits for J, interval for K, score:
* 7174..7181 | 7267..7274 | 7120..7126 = 0.9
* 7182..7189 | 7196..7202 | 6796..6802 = 0.7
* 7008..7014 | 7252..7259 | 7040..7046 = -0.1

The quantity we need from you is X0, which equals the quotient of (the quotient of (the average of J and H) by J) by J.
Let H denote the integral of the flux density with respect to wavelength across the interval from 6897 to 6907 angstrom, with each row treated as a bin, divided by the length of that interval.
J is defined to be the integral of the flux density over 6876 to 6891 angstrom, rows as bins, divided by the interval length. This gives 0.0125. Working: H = 79.2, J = 79.5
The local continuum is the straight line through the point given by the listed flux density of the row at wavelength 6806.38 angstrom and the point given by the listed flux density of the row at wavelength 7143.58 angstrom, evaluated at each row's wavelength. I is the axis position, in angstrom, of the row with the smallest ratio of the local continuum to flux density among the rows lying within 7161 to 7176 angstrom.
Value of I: 7173.25 angstrom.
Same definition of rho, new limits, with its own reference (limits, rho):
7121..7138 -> 7130.44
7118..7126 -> 7122.23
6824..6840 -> 6828.36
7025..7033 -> 7029.37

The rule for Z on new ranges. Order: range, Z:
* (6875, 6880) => 0.053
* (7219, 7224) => -0.964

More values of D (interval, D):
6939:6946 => 448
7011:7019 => 447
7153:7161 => 465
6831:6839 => 439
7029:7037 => 453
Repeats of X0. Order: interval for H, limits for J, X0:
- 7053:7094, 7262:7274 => 0.0134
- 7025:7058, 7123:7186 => 0.0131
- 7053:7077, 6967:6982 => 0.0130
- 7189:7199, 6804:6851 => 0.0121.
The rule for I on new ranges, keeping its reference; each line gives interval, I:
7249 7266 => 7257.99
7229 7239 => 7231.30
